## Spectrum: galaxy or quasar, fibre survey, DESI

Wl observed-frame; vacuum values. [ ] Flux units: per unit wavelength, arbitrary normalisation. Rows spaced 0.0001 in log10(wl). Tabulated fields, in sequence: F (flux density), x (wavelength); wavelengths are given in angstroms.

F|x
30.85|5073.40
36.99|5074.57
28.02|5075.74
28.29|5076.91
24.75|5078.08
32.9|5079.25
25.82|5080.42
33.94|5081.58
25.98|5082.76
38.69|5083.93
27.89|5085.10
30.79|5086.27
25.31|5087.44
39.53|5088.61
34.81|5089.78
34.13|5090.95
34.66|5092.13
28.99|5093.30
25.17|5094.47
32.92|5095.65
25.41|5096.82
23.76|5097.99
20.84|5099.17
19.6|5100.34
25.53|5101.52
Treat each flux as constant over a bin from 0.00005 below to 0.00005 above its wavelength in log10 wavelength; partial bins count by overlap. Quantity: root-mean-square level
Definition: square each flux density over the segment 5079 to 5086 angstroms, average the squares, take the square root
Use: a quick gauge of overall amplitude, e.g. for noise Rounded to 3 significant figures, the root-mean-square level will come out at 31.2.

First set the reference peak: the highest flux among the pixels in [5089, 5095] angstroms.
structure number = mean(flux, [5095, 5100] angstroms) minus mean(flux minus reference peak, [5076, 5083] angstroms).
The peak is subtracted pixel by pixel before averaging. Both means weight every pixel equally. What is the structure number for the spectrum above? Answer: 32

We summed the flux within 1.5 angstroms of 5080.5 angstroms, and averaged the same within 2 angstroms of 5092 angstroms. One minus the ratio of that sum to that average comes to -1.84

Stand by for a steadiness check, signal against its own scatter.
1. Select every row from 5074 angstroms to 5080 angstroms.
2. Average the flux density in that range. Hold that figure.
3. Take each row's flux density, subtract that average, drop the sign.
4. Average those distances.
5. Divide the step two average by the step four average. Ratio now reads 7.9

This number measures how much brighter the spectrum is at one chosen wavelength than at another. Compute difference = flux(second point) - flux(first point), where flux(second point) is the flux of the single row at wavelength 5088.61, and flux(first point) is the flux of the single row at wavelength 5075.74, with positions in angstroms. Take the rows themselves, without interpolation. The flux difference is 12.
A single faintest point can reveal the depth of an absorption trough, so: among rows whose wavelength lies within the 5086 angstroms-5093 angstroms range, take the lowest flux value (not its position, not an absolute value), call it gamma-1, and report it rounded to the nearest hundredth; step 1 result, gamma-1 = 25.31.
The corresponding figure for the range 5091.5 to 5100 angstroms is 20.84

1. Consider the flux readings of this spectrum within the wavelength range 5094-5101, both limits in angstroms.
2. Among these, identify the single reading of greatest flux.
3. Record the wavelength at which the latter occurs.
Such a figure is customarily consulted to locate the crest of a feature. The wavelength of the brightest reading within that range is 5095.65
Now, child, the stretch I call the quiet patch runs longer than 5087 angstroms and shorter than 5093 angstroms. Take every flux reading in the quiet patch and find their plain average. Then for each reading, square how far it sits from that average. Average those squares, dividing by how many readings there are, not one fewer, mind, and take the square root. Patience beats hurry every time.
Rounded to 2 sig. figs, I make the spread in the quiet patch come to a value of 4.6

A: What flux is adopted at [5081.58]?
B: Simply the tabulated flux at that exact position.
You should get 33.94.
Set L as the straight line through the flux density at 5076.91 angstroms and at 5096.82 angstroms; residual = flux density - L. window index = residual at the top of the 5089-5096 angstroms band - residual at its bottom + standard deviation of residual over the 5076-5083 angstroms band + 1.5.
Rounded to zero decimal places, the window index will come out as 4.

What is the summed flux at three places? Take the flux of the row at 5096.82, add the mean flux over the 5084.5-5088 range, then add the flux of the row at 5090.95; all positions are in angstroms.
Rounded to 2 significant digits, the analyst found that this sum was 88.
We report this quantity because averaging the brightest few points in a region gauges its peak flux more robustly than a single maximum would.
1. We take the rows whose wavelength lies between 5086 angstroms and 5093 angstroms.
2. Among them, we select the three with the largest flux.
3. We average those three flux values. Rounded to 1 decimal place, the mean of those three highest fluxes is 36.3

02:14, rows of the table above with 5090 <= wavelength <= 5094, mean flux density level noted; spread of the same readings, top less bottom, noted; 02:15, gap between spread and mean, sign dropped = 26.9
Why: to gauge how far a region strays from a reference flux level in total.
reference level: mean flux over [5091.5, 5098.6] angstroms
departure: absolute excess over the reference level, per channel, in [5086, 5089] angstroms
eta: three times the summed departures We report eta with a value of 50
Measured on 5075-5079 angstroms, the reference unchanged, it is 13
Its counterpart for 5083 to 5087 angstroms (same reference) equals 39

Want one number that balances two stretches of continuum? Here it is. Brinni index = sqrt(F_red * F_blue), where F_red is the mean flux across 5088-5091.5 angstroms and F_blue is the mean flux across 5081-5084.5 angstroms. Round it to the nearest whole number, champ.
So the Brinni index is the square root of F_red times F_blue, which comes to 34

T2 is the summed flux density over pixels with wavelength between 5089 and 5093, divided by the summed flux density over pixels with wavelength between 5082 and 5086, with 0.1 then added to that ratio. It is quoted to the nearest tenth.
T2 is 1.2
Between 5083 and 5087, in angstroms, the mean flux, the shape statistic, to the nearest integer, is 32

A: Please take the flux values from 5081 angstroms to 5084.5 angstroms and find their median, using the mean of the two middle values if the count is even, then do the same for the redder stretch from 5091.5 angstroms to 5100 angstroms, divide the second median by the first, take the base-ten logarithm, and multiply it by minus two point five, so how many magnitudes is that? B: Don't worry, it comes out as 0.31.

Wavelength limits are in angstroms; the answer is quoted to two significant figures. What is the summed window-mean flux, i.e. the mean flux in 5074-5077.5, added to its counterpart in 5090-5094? 64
